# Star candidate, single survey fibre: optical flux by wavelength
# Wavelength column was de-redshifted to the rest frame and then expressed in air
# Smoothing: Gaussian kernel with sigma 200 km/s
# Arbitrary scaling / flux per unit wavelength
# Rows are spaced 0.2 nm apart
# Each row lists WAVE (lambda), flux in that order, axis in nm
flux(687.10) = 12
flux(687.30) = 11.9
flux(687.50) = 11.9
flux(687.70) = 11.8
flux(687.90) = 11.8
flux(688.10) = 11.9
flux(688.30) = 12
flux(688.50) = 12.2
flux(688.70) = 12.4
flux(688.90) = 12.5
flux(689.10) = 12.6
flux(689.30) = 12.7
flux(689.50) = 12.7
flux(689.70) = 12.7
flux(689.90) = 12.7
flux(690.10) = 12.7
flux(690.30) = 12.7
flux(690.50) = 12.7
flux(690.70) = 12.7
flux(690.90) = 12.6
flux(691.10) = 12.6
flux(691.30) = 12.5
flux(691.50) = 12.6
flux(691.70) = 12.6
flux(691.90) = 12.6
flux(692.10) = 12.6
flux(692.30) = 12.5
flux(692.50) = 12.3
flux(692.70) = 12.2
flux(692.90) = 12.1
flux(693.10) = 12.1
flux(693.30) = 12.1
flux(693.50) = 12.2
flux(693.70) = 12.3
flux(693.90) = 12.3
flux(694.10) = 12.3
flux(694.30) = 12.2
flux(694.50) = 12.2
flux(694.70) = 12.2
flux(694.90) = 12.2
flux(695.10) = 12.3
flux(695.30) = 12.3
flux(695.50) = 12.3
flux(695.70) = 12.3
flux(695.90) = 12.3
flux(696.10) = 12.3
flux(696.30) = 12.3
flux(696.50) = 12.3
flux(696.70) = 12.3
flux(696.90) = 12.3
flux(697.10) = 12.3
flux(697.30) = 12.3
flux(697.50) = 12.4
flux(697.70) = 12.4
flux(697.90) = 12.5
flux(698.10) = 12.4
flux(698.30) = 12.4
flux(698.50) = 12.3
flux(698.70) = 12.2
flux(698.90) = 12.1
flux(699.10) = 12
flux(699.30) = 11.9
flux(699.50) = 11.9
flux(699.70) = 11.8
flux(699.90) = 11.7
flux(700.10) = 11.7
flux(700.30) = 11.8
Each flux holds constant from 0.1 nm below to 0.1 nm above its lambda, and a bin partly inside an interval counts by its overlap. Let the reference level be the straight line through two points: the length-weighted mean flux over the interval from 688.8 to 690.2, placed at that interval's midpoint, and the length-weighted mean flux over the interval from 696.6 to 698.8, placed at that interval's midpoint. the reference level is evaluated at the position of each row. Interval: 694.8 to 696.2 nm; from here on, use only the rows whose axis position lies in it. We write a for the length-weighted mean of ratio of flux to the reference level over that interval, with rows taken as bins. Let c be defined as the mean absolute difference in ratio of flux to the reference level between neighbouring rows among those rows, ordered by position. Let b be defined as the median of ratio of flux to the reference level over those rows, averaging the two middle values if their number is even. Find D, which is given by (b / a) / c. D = 515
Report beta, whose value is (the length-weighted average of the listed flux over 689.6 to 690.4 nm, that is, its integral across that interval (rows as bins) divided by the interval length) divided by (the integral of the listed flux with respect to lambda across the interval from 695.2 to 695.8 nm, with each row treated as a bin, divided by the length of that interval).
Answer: 1.03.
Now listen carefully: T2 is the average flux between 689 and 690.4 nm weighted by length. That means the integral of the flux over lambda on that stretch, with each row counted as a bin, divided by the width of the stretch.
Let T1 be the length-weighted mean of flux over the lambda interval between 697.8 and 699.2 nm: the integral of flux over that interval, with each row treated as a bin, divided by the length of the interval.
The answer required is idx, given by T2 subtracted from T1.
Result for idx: -0.4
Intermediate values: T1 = 12.3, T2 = 12.7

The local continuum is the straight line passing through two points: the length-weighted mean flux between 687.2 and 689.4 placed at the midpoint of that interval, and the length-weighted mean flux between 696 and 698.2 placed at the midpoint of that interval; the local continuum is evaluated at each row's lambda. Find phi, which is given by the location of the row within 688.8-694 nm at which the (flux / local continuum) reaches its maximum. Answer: 689.30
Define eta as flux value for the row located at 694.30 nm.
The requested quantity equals 12.2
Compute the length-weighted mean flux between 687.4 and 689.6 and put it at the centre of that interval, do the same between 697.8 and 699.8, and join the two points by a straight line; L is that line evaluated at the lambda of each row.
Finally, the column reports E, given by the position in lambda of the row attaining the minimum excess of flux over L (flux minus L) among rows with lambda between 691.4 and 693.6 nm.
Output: 692.90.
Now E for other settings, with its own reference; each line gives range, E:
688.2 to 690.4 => 688.30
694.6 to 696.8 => 694.70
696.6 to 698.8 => 698.70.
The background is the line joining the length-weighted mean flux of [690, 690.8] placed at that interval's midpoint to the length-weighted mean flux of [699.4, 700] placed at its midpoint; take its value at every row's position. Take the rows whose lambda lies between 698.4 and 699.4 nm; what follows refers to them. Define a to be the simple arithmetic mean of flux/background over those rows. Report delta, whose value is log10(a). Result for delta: 0.008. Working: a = 1.02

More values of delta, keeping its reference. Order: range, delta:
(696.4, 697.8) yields 0.010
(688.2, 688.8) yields -0.024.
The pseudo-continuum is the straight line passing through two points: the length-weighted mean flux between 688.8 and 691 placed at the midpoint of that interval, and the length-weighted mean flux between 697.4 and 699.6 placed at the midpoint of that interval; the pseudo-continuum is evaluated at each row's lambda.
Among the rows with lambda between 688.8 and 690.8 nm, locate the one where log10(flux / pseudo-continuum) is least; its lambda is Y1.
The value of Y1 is 688.90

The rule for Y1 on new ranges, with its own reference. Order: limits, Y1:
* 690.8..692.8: 692.70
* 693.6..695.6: 694.30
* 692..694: 692.90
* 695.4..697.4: 695.50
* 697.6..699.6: 699.30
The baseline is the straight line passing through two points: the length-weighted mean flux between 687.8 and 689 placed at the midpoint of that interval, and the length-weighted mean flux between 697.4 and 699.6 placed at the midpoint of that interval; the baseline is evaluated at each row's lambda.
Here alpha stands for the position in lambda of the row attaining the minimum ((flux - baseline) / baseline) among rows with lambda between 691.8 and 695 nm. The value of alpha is 693.30 nm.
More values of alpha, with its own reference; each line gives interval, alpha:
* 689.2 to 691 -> 690.90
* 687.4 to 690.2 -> 687.90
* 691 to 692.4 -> 692.30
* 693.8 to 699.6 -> 699.50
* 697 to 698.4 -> 697.30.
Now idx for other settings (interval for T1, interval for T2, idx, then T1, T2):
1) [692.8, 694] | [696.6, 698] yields -0.2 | 12.2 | 12.4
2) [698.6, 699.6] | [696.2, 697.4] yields -0.3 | 12.0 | 12.3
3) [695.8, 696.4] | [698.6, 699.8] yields 0.3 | 12.3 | 12.0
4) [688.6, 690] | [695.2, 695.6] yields 0.3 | 12.6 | 12.3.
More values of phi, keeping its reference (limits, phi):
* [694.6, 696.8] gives 695.10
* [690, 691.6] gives 690.10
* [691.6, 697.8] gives 691.70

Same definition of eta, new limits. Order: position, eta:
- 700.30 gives 11.8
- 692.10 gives 12.6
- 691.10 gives 12.6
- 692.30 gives 12.5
